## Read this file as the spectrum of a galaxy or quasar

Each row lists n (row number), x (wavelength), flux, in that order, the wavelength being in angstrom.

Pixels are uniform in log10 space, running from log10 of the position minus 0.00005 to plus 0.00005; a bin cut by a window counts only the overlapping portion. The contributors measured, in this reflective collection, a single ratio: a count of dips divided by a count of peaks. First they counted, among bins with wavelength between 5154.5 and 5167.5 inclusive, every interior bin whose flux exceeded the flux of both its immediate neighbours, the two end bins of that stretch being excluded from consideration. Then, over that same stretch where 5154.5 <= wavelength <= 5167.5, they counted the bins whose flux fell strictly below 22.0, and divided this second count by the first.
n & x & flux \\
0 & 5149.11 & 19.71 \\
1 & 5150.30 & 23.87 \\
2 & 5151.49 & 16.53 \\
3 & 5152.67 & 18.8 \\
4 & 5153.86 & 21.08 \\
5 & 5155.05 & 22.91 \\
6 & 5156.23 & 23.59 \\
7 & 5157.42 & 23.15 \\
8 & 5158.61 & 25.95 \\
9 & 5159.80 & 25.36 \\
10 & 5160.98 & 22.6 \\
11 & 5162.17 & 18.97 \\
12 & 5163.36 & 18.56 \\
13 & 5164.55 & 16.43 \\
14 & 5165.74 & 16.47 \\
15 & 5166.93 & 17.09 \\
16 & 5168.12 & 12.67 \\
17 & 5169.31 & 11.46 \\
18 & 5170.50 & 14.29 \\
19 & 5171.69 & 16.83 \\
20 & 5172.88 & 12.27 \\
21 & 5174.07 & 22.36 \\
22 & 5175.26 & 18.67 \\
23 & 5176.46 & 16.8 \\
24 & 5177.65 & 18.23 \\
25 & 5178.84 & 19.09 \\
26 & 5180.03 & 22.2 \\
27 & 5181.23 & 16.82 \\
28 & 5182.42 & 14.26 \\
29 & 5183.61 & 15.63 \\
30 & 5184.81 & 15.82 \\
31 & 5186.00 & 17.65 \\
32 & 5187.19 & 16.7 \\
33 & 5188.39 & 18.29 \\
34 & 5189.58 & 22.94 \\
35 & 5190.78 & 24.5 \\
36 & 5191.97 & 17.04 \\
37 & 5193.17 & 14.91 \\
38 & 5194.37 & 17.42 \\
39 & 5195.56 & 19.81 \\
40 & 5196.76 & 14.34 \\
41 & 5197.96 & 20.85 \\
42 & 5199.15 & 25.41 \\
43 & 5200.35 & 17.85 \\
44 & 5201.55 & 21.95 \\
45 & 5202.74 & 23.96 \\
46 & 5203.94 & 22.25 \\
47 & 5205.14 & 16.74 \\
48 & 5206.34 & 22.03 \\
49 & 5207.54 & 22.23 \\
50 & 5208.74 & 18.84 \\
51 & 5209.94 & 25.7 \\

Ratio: 2.5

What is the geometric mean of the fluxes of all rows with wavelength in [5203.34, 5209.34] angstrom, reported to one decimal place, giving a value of 20.3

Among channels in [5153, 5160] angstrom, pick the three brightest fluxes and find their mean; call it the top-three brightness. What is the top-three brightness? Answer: 25.0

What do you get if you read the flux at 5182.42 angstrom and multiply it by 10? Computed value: 143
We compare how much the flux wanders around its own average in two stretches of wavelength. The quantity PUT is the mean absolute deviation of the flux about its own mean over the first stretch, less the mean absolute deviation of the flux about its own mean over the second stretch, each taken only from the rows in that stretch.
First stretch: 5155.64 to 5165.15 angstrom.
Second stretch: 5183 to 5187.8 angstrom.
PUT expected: 2.2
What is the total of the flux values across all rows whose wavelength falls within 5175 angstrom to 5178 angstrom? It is 54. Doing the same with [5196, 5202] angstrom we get 100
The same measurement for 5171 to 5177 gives 87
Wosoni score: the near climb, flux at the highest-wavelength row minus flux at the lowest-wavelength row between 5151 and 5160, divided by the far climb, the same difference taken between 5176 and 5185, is -9.0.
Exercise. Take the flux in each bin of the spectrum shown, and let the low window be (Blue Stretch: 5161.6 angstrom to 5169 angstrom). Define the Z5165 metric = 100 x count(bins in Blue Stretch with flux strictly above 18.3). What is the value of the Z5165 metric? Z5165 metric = 200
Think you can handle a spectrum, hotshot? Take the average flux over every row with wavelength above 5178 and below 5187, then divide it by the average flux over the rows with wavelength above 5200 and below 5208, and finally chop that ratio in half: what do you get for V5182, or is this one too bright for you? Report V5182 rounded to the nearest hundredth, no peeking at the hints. 0.41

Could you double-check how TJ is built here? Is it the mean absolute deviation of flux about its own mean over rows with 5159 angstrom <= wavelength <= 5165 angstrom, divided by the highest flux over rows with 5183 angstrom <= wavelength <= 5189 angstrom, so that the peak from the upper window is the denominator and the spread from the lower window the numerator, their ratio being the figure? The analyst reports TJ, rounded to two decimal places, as 0.16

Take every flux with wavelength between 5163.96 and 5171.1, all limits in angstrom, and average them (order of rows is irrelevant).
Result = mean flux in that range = 14.7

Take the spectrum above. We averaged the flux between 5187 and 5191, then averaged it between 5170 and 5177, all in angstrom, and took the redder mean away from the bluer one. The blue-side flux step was -3.7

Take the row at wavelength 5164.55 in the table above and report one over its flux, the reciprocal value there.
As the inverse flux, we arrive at 0.0609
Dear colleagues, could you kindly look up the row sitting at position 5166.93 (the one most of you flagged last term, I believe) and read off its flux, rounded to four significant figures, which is 17.09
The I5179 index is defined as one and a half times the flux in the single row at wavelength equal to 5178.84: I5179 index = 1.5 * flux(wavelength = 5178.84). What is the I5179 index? 29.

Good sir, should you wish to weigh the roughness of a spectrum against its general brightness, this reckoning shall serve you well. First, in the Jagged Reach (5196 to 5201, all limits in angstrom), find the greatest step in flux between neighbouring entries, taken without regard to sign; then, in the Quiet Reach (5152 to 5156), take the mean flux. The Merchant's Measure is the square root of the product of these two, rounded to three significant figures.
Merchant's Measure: 12.6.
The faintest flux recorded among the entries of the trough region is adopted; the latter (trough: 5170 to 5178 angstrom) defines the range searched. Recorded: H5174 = 12.27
